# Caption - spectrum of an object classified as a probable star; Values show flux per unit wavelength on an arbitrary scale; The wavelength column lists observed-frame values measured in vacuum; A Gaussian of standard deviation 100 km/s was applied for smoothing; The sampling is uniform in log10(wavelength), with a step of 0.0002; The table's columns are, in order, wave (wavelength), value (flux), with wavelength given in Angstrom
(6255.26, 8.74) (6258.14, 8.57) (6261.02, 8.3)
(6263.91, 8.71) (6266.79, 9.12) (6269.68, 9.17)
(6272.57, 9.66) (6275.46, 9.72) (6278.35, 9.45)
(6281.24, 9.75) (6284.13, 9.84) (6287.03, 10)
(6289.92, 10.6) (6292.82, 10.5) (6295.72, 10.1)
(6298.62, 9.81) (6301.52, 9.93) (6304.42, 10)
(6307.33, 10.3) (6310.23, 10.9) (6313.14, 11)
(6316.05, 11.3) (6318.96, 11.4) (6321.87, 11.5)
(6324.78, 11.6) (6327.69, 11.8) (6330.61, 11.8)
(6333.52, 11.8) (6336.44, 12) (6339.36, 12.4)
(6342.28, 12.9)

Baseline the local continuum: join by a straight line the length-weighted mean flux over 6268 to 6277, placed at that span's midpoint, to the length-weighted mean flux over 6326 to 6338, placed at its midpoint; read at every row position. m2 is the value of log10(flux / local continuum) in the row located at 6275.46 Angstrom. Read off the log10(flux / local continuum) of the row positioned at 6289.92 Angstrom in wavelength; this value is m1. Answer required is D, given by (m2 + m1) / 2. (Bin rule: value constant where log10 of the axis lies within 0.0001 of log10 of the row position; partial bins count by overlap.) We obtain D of 0.0109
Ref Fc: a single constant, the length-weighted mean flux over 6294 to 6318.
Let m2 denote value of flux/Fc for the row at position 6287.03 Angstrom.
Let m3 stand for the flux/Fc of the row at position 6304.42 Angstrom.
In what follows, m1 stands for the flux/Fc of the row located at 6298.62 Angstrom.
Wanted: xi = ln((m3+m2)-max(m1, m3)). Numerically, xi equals -0.04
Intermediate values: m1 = 0.94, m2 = 0.96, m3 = 0.96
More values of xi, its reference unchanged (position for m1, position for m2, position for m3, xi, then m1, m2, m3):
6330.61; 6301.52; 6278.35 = -0.32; 1.13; 0.95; 0.91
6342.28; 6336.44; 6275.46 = -0.17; 1.24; 1.15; 0.93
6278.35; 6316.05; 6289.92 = 0.08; 0.91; 1.08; 1.02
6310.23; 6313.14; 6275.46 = -0.06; 1.04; 1.05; 0.93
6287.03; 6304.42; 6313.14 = -0.04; 0.96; 0.96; 1.05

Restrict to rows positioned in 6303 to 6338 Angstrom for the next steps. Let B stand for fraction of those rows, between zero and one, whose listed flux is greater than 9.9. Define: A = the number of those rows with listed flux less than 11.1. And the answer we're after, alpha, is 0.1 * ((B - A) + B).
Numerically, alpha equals -0.2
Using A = 4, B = 1.00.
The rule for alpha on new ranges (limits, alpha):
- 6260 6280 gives -0.7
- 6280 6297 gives -0.5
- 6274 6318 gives -1.3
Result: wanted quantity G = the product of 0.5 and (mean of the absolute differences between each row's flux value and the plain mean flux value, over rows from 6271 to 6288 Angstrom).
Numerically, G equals 0.06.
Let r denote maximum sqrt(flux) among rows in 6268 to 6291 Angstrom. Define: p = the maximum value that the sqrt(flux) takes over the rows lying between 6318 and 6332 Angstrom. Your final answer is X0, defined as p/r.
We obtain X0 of 1.06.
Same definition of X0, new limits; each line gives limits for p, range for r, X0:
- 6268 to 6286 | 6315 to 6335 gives 0.91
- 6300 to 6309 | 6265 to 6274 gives 1.03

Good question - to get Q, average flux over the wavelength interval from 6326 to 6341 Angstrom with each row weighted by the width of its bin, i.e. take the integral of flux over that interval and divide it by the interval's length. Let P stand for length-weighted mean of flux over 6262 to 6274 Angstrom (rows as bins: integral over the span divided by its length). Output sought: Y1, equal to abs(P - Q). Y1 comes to 2.8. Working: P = 9.1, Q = 12.0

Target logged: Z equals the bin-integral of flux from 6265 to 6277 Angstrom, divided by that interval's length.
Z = 9.4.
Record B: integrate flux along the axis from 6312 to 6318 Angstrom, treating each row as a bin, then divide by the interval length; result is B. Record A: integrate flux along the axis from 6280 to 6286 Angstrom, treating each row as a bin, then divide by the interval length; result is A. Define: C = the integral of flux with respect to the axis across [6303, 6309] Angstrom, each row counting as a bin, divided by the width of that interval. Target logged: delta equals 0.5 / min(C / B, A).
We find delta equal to 0.549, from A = 9.8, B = 11.2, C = 10.2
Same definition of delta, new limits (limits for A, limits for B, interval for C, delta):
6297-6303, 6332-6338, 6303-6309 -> 0.585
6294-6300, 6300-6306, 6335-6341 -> 0.408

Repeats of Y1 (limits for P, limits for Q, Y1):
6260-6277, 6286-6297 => 1.2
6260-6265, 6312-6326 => 2.9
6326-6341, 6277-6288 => 2.2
